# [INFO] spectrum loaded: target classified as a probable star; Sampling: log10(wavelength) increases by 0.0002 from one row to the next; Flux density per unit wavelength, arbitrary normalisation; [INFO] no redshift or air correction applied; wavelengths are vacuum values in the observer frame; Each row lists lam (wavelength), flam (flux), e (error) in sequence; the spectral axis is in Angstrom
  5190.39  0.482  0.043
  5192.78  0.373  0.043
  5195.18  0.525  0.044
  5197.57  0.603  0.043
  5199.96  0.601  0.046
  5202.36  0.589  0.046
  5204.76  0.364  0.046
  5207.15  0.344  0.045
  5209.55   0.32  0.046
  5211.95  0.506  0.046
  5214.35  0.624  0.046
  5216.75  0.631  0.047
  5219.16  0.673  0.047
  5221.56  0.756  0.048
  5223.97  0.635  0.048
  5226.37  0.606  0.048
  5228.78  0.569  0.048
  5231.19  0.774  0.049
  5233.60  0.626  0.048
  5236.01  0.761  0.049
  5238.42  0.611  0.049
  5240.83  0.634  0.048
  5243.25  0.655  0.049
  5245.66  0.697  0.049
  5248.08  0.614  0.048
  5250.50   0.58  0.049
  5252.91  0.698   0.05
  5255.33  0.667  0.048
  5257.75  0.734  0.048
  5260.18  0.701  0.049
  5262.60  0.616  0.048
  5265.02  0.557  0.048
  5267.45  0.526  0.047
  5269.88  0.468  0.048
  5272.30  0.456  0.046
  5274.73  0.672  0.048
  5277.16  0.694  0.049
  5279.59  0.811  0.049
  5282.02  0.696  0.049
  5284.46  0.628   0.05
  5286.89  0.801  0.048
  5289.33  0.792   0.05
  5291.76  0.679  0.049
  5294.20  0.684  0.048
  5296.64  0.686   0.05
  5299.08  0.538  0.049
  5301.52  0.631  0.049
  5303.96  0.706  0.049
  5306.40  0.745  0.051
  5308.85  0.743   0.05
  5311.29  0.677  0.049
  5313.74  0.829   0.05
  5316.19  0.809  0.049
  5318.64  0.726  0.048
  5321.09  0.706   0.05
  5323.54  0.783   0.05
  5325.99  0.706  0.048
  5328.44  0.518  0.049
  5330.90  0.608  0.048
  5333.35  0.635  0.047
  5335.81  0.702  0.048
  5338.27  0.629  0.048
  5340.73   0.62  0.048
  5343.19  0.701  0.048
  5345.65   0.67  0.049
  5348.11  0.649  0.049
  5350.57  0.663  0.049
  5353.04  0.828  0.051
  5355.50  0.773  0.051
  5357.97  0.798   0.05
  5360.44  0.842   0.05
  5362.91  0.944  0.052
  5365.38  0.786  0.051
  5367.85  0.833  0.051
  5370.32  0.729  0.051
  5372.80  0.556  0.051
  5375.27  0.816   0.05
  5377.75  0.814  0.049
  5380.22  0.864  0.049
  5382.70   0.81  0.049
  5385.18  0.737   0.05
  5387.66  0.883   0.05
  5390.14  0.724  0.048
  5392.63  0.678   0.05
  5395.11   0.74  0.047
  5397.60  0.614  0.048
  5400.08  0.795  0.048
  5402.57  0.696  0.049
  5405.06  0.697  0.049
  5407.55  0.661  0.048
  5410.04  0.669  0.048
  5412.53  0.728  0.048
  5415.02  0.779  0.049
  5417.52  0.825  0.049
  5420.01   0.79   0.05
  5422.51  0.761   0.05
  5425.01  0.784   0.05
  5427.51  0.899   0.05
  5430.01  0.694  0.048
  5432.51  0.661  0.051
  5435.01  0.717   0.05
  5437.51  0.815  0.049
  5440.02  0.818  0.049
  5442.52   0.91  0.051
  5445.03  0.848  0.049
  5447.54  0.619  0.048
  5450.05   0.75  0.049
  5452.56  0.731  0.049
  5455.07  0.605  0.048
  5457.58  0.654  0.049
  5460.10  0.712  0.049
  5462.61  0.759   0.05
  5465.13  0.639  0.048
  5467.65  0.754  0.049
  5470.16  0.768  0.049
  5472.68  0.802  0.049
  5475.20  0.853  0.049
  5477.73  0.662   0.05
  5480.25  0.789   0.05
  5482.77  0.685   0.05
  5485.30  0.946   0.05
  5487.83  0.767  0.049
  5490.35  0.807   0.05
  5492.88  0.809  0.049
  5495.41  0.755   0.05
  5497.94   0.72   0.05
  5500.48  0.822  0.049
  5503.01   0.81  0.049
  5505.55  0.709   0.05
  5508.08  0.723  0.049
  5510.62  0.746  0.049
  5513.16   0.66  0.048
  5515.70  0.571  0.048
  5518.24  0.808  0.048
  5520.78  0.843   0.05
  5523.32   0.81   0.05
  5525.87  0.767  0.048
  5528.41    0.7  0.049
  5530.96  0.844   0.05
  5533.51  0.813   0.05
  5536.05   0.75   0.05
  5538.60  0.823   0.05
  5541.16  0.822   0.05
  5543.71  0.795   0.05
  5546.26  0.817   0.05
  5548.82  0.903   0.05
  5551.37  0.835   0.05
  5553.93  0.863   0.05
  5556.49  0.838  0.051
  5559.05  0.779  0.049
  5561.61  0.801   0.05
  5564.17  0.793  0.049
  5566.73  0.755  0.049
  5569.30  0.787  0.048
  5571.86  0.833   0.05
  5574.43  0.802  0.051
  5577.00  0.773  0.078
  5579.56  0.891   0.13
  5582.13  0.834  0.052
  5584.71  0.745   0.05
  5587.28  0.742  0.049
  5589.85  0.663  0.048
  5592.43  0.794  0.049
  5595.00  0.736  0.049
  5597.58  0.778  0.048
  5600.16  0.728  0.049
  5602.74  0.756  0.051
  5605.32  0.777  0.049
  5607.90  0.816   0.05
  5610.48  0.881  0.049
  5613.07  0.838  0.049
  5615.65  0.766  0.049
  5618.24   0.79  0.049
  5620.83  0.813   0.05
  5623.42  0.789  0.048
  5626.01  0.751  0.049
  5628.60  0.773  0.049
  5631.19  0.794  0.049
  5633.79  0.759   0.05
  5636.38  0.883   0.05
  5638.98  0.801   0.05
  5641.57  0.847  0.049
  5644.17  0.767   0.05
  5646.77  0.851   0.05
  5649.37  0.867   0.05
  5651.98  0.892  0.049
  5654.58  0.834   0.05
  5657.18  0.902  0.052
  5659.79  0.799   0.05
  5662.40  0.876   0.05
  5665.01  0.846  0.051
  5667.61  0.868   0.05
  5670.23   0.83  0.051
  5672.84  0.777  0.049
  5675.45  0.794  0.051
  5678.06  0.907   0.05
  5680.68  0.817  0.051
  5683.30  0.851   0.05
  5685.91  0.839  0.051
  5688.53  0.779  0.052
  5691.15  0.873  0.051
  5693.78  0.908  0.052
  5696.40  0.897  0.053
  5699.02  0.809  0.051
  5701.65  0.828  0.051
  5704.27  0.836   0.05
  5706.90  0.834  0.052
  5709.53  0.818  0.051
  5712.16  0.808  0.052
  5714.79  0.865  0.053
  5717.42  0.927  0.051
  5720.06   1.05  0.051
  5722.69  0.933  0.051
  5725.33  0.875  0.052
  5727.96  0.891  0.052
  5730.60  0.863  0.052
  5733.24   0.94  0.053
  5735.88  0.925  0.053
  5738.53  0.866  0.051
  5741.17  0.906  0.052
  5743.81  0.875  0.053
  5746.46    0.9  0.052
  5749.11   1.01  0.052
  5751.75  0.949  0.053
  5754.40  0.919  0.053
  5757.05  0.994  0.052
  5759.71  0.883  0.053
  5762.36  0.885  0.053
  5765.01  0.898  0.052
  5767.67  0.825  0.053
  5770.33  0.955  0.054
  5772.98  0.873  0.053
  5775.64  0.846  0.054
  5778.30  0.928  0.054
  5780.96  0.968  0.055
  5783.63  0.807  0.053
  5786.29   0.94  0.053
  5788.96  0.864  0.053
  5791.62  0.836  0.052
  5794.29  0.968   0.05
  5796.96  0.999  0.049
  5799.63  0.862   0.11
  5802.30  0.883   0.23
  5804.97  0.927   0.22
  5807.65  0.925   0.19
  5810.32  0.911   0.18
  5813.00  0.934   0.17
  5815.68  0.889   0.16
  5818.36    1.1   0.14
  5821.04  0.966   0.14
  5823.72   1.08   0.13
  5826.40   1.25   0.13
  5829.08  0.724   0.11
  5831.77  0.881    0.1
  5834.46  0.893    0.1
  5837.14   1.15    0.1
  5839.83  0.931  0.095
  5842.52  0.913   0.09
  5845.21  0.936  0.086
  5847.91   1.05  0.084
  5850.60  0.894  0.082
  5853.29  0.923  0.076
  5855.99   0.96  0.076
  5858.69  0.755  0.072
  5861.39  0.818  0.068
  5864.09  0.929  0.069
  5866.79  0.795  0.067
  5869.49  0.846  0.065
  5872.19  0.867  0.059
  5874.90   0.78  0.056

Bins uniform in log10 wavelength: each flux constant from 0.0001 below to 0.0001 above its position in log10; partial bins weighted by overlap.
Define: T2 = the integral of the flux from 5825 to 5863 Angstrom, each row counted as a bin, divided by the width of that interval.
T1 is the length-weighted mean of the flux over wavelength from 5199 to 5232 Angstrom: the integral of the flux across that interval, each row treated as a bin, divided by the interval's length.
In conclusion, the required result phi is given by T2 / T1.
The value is 1.6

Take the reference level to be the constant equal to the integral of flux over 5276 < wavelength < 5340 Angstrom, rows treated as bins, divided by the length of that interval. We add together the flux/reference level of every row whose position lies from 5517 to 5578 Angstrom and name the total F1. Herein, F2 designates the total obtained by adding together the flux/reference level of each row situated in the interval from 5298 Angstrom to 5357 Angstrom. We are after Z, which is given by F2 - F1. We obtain -4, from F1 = 27.7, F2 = 23.8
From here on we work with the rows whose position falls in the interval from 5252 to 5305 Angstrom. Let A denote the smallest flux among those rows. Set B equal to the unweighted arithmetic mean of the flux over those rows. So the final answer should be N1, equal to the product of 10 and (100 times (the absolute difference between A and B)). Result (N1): 200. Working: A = 0.456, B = 0.66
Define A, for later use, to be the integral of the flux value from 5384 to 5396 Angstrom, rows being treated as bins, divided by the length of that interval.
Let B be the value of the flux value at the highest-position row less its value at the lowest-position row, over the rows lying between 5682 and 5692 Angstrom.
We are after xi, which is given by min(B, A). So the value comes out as 0.02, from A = 0.75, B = 0.02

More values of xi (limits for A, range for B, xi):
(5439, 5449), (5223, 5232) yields 0.14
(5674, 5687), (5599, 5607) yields 0.05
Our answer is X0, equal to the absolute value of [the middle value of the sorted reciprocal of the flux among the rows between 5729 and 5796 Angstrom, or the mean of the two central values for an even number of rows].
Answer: 1.11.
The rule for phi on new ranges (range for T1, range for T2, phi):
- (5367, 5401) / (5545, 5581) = 1.1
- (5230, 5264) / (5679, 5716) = 1.3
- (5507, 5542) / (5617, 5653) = 1.1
